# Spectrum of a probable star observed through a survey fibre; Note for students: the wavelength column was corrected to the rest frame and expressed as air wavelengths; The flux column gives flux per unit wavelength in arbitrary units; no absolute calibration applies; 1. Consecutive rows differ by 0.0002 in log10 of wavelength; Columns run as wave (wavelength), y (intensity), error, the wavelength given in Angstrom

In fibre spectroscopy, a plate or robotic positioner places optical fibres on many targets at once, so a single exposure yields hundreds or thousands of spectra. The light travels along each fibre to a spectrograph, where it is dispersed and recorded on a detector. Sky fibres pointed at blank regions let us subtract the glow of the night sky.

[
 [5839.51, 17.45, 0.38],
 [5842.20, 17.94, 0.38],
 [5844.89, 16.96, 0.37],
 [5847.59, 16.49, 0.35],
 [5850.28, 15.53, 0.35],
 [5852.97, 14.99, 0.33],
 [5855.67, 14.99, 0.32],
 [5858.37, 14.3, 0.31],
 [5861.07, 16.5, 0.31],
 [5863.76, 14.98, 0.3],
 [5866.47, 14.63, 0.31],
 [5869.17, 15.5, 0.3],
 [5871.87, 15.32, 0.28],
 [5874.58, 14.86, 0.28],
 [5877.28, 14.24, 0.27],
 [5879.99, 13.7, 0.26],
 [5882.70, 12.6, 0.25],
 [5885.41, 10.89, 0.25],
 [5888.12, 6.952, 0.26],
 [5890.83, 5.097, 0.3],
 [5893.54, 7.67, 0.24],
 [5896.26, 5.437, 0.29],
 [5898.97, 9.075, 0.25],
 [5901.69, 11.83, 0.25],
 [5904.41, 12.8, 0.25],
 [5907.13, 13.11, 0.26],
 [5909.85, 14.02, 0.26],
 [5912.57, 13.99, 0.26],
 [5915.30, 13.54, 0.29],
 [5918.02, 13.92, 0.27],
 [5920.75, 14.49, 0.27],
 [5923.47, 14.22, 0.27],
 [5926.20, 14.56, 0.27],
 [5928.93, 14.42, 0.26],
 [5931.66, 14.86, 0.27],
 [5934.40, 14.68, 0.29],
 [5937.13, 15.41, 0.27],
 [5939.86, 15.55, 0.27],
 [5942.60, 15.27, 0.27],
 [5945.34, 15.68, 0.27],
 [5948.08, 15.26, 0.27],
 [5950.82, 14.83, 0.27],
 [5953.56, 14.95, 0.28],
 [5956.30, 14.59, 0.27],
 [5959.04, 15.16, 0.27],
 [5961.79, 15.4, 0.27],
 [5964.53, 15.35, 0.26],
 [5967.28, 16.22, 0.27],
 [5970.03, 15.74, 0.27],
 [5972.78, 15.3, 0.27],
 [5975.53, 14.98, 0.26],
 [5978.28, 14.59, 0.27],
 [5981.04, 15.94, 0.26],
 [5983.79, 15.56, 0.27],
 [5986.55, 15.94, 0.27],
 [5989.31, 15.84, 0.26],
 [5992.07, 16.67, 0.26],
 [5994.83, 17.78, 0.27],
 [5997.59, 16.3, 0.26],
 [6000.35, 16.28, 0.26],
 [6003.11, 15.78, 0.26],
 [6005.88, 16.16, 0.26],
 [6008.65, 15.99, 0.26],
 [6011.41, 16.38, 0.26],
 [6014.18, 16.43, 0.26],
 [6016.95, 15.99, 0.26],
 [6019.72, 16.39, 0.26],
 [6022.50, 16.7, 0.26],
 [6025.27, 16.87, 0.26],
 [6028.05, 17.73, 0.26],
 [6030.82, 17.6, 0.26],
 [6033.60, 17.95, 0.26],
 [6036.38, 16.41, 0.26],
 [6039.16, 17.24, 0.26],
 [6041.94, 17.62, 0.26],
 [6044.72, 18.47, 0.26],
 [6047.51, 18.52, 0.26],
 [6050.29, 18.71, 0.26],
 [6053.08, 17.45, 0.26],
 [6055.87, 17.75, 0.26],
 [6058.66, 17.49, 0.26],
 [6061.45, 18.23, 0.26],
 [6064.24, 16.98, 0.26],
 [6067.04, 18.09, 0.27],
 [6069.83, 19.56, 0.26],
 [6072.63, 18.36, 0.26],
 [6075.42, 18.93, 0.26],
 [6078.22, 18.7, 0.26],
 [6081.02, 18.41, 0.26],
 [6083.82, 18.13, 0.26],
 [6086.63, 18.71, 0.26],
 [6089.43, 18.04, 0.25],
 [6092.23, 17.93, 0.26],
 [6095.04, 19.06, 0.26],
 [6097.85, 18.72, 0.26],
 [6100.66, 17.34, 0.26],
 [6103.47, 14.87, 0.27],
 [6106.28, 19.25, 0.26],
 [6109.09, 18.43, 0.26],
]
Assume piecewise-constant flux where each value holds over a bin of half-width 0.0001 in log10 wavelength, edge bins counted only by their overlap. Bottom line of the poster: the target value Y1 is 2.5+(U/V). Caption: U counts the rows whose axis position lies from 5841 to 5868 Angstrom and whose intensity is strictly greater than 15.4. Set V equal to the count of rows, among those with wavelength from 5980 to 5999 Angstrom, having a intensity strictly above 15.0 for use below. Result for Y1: 3.21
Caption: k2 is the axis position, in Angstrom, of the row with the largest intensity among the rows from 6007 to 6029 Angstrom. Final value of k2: 6028.05 Angstrom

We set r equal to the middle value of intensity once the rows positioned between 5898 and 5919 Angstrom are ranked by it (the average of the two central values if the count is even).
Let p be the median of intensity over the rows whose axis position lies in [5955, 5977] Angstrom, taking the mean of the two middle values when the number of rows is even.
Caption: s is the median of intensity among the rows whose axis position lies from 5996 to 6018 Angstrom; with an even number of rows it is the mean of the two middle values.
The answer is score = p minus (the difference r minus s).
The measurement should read 18.2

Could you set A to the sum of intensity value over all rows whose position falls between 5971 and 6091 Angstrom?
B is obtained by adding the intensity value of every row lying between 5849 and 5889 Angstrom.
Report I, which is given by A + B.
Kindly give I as 947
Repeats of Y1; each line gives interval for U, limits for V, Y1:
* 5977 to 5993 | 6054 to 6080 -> 3.06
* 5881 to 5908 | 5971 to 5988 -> 2.50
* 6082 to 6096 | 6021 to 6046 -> 3.06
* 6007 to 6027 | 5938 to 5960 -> 3.90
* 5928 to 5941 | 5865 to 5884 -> 3.50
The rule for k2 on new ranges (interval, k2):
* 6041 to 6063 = 6050.29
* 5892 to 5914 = 5909.85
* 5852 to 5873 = 5861.07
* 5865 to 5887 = 5869.17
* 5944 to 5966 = 5945.34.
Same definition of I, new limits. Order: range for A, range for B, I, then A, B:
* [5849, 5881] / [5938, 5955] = 271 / 180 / 92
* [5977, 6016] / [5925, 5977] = 514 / 226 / 288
